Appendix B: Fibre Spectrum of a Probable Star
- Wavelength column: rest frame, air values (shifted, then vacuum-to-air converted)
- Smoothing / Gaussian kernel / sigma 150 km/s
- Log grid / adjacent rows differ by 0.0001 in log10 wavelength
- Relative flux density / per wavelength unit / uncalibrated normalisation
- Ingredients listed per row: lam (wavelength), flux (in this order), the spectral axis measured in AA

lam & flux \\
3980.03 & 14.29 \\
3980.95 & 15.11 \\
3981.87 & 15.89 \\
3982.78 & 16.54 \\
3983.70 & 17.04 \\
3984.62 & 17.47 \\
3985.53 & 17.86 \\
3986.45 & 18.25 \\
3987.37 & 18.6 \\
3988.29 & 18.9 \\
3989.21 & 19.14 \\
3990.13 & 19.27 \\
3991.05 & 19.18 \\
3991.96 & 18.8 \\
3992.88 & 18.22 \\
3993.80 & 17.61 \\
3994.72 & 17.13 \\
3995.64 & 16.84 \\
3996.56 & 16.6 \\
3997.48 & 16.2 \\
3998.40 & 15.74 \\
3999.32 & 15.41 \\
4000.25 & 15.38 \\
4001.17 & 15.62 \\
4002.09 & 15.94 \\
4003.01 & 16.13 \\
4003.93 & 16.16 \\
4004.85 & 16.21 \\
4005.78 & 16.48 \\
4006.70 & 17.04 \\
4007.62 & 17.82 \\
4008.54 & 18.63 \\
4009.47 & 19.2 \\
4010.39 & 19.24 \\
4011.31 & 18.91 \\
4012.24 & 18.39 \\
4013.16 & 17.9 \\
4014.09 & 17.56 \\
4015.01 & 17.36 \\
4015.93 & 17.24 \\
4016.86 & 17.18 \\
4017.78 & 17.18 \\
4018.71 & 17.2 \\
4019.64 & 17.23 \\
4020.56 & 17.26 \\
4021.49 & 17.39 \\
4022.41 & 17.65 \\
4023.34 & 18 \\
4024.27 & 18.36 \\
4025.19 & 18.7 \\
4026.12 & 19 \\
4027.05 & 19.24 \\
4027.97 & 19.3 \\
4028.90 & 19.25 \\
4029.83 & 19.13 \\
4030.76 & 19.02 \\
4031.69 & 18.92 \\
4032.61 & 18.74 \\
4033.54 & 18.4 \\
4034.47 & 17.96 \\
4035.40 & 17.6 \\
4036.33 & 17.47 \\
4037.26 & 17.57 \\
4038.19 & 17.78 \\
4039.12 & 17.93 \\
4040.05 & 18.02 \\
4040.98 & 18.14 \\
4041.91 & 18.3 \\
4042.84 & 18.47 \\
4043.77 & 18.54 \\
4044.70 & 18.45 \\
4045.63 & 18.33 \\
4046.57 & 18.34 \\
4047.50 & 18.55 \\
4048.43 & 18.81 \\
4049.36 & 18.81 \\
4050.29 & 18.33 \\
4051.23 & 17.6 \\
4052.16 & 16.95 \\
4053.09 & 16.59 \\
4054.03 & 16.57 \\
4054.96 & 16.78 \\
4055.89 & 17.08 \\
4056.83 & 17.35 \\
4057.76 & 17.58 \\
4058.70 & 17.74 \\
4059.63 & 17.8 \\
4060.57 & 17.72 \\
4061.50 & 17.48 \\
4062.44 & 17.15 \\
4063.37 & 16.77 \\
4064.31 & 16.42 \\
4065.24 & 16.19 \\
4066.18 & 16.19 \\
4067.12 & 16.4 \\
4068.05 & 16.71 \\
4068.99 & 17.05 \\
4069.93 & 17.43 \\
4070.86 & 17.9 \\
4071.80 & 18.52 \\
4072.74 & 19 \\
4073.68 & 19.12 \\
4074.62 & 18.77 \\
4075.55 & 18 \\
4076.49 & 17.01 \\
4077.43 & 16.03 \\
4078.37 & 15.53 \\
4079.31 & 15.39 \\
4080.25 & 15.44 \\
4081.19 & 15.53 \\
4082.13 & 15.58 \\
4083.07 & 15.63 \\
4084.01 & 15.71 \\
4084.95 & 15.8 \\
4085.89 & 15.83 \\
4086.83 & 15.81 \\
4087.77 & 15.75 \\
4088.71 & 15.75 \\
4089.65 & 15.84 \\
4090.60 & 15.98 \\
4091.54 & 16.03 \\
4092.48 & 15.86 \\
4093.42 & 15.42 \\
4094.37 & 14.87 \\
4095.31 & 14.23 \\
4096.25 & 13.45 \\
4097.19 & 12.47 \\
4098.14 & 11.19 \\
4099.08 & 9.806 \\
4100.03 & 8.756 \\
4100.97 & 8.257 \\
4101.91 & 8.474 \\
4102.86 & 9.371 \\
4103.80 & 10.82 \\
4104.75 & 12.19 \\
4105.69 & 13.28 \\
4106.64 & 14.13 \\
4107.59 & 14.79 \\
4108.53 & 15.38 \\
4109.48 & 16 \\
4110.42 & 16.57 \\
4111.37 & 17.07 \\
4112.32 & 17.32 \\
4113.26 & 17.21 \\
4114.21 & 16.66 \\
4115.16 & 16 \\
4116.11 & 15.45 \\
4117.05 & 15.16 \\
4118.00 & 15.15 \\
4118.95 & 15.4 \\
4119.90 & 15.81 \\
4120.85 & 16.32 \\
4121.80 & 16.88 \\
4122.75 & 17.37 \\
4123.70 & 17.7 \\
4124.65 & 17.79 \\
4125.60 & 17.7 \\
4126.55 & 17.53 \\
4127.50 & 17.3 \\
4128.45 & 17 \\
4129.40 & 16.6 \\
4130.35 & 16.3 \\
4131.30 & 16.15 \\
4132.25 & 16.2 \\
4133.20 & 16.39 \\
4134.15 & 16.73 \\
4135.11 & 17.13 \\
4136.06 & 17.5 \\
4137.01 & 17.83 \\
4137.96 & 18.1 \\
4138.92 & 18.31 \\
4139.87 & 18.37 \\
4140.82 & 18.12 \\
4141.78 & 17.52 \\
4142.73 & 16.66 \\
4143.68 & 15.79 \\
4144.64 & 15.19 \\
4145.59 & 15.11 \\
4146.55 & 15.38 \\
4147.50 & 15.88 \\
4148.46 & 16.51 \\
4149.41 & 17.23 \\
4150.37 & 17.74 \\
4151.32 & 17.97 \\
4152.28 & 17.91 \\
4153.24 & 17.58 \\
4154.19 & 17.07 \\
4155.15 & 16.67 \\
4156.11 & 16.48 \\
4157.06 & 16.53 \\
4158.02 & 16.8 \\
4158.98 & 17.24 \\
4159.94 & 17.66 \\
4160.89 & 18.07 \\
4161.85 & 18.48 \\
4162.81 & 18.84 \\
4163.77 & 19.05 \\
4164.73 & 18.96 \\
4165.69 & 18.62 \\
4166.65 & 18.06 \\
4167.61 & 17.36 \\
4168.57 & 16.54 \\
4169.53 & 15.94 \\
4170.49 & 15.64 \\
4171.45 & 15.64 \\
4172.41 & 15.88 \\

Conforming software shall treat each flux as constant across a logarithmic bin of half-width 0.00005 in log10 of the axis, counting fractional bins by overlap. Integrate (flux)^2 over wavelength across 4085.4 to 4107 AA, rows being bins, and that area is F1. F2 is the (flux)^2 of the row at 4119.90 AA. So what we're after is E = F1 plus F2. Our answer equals 4170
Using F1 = 3920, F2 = 250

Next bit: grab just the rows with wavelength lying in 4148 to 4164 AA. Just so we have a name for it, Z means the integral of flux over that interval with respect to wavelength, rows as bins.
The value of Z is 280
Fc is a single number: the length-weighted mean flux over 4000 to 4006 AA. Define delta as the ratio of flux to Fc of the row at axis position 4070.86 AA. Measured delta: 1.12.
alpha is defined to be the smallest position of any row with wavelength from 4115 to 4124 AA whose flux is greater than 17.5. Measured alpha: 4123.70 AA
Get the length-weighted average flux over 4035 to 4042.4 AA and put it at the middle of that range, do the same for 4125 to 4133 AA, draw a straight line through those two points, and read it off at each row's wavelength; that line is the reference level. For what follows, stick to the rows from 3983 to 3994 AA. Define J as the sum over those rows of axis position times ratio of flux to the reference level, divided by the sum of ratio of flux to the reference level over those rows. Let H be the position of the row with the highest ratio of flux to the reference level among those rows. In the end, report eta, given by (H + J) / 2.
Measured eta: 3989.5 AA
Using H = 3990.13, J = 3988.8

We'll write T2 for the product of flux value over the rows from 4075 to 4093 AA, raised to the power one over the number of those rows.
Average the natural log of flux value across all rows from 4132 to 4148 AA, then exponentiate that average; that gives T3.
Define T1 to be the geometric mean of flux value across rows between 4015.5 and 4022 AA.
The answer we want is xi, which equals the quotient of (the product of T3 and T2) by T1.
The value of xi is 15.5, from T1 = 17.2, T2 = 15.9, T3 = 16.8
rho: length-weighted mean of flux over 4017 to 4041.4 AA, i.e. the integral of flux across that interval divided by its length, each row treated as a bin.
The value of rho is 18.2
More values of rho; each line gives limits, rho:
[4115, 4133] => 16.5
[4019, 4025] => 17.7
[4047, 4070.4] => 17.3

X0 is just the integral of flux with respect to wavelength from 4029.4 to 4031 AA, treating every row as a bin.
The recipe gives 30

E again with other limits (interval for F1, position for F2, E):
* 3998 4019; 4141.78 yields 6498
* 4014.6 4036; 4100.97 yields 7125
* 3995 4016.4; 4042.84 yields 6588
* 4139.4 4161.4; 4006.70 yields 6621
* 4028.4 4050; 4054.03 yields 7571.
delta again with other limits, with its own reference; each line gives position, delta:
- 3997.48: 1.01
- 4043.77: 1.16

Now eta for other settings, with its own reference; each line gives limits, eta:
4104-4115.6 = 4111.3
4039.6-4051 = 4047.3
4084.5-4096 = 4090.8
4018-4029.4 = 4026.0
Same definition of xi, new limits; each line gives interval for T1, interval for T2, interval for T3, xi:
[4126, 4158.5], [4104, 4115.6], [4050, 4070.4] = 15.6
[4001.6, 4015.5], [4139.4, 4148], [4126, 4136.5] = 15.7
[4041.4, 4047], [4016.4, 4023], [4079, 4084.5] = 14.6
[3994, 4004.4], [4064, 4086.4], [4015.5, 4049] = 18.8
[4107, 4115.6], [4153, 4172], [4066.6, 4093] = 17.5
